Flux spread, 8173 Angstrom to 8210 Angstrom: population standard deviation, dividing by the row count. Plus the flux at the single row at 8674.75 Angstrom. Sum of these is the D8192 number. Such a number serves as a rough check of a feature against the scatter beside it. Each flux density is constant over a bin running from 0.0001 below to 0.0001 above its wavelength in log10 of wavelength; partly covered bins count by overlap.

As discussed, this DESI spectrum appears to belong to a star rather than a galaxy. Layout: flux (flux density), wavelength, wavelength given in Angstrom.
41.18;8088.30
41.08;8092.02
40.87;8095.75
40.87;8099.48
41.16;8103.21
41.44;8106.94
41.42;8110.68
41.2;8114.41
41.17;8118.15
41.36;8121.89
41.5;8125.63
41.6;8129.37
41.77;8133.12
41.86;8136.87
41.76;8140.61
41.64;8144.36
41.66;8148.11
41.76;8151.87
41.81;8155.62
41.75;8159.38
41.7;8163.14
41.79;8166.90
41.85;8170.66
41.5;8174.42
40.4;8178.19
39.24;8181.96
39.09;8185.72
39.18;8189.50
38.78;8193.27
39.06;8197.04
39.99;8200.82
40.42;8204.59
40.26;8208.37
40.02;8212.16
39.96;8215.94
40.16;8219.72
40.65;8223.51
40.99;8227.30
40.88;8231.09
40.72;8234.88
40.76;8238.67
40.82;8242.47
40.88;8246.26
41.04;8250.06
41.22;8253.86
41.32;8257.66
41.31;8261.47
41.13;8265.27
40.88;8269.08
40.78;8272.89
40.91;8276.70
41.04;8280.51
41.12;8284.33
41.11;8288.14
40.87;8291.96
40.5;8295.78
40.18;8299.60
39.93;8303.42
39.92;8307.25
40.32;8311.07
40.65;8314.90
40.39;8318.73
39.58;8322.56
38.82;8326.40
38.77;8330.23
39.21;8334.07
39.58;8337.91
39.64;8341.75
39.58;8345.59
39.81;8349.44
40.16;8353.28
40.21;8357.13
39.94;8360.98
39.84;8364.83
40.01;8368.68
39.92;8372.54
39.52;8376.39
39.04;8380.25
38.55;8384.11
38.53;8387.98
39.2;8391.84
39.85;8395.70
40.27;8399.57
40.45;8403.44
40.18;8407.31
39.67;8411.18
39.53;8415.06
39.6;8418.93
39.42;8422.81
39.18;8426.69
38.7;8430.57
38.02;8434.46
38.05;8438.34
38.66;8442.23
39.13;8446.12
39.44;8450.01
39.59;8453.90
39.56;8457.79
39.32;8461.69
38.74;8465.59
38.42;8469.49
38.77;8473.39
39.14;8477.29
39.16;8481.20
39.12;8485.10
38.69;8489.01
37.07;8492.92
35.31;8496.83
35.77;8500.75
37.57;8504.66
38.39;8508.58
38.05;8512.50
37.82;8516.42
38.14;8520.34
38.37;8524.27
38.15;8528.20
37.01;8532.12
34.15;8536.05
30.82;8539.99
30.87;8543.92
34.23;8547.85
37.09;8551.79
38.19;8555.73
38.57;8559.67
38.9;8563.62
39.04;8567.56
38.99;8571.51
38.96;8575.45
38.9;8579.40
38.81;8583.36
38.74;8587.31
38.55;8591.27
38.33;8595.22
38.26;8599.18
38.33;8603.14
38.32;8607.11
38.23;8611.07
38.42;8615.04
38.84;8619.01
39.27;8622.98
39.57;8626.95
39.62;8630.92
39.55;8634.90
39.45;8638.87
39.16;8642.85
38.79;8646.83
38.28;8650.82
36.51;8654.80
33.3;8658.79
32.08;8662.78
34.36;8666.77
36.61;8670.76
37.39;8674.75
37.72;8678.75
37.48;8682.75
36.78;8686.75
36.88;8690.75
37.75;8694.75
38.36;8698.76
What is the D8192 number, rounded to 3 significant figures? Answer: 38.2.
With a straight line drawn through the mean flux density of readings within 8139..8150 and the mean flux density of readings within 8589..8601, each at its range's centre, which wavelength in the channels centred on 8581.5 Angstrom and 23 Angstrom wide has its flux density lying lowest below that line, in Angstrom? 8591.27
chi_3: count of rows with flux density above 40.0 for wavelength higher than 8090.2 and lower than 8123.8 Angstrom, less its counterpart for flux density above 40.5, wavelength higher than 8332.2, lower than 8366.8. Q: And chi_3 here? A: 9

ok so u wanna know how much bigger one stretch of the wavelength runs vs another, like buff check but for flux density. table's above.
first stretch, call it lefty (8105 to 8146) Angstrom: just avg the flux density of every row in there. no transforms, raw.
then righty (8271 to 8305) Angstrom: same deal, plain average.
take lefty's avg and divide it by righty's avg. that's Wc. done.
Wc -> 1.02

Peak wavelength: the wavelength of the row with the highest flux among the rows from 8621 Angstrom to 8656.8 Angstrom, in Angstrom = 8630.92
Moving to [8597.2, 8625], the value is 8622.98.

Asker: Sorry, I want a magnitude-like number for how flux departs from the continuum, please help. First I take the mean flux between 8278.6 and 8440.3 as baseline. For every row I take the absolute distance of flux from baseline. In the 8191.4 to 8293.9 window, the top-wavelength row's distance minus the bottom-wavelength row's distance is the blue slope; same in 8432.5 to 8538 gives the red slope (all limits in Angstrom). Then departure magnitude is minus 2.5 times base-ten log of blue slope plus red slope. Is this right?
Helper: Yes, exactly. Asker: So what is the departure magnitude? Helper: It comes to -1.5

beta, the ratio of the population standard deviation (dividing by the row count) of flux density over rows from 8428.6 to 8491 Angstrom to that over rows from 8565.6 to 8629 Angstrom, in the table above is 1.2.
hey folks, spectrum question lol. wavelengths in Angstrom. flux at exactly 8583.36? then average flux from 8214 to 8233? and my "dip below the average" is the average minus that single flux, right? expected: 1.7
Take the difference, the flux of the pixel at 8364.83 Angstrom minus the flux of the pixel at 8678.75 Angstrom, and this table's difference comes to 2.1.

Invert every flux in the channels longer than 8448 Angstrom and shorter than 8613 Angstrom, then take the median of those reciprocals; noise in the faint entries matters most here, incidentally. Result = 0.0261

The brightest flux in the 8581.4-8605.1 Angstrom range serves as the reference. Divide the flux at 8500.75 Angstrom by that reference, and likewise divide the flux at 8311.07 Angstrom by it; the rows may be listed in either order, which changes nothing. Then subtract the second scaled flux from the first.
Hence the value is -0.12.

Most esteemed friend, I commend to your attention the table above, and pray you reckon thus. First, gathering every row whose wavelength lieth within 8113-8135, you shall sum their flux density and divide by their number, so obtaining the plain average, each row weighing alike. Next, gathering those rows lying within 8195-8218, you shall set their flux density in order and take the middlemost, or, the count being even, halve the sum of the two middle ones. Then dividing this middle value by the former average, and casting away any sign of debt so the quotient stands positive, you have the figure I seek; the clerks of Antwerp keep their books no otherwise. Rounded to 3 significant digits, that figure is 0.966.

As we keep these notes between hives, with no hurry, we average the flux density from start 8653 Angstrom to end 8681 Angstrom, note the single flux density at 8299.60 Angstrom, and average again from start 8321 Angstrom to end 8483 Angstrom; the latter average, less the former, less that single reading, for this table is -36.3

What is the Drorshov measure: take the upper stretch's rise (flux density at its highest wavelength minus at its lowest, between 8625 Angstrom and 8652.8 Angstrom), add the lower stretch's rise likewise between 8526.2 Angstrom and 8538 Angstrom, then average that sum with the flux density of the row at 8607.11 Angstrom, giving 16.5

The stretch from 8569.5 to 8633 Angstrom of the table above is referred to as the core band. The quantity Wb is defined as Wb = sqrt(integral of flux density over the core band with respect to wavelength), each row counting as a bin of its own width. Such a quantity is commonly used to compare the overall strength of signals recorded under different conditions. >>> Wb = 50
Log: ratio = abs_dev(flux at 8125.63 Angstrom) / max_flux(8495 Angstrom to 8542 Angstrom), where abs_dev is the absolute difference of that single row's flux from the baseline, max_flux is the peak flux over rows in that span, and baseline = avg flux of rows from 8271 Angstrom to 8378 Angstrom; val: 0.037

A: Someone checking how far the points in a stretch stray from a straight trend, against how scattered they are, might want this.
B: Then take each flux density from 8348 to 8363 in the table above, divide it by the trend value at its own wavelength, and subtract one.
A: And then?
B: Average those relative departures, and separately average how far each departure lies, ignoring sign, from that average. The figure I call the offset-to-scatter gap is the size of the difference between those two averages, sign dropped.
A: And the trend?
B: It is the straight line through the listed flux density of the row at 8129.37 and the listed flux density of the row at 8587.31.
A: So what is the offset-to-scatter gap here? 0.008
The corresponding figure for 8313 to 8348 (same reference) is 0.030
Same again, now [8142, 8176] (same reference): 0.005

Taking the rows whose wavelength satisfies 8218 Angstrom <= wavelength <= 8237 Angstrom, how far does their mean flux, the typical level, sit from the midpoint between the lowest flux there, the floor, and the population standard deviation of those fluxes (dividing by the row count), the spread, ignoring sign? 20.5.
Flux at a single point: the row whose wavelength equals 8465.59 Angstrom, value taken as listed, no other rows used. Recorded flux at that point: 38.74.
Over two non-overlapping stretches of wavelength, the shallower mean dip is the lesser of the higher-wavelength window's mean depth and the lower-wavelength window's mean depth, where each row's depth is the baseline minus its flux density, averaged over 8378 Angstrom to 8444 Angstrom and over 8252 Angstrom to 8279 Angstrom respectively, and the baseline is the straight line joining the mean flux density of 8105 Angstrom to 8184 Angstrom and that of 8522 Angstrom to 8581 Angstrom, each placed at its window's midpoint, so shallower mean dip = -1.0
